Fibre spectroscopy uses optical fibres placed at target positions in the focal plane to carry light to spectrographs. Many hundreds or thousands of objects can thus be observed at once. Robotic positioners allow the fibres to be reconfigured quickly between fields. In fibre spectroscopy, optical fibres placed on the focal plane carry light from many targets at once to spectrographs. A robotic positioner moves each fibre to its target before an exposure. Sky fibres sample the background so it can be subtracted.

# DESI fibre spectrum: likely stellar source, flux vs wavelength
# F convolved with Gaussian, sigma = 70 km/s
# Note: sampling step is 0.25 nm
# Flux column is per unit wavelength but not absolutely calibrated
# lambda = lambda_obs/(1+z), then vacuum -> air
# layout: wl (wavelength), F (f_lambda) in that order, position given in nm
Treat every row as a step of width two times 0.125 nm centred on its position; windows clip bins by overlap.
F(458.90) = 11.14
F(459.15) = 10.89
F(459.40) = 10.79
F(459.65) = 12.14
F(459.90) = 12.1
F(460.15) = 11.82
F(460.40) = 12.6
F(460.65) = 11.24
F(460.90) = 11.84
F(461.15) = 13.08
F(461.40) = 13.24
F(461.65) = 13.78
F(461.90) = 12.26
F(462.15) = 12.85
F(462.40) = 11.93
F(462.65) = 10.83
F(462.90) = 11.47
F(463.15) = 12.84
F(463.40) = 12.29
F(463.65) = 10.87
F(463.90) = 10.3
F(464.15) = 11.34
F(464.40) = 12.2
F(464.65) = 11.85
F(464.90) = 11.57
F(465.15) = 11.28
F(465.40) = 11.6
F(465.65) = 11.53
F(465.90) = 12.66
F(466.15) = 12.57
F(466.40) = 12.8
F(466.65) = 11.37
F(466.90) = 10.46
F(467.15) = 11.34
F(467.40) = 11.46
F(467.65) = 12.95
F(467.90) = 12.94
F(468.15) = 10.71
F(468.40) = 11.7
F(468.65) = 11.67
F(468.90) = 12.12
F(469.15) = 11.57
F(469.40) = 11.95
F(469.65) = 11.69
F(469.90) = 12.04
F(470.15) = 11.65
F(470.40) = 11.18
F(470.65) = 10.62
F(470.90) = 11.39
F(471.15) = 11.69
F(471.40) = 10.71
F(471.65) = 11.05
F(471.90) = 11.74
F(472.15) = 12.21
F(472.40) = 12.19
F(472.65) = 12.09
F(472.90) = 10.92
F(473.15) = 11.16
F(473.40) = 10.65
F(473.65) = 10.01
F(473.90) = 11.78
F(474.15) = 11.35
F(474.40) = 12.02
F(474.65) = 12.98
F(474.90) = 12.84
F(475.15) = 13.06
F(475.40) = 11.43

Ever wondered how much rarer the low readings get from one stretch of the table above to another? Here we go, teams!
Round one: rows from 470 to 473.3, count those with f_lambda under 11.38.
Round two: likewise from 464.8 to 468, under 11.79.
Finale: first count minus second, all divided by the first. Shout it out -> -0.3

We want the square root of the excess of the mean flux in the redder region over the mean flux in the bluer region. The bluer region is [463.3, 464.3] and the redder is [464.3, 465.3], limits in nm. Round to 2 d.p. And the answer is 0.72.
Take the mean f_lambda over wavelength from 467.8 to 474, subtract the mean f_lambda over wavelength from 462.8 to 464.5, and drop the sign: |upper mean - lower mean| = 0.12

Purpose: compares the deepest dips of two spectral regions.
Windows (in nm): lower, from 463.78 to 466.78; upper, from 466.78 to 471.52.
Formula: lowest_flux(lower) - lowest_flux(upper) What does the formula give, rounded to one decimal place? -0.2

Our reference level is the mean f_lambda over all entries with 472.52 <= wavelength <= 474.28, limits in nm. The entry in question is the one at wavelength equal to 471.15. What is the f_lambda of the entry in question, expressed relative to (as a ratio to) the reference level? 1.05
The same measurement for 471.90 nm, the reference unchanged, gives 1.05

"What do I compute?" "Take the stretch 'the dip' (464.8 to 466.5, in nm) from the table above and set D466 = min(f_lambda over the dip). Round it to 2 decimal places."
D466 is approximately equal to 11.28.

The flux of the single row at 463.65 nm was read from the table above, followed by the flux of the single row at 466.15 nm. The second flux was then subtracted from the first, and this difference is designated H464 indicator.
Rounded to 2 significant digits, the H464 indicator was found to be -1.7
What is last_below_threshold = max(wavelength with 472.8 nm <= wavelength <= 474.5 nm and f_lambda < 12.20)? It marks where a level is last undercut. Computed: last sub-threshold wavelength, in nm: 474.40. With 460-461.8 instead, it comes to 460.90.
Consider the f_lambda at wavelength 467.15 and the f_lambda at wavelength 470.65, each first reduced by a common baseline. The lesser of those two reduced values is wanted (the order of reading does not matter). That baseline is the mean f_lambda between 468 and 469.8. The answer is -1.0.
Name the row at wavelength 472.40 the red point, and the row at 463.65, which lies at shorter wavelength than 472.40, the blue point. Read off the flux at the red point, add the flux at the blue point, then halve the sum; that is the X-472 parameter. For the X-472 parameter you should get 11.5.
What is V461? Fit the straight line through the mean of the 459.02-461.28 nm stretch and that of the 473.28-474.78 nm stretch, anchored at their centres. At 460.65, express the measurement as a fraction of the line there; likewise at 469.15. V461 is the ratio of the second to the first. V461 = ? 1.05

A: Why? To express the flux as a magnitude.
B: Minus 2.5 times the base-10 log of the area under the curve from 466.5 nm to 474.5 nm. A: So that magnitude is -4.91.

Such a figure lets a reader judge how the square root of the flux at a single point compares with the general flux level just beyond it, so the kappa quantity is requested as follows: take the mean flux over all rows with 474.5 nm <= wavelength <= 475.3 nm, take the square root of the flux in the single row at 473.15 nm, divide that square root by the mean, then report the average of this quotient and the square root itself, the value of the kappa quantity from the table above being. 1.80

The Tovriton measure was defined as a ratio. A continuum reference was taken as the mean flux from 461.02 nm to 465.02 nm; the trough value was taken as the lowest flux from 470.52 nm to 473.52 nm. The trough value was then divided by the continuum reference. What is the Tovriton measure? 0.882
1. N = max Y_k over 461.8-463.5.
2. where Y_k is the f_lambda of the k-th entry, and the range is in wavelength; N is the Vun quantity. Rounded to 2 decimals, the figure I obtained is 12.85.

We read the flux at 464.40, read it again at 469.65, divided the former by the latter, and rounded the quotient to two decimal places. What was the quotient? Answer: 1.04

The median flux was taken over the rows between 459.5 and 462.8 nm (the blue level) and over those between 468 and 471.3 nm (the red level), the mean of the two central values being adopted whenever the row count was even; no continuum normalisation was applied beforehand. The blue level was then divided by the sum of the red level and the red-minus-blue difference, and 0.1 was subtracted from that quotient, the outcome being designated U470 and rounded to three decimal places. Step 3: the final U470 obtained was 0.984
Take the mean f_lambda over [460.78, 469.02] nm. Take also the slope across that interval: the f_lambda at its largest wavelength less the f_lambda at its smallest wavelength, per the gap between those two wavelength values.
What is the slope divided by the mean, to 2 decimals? 0.00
